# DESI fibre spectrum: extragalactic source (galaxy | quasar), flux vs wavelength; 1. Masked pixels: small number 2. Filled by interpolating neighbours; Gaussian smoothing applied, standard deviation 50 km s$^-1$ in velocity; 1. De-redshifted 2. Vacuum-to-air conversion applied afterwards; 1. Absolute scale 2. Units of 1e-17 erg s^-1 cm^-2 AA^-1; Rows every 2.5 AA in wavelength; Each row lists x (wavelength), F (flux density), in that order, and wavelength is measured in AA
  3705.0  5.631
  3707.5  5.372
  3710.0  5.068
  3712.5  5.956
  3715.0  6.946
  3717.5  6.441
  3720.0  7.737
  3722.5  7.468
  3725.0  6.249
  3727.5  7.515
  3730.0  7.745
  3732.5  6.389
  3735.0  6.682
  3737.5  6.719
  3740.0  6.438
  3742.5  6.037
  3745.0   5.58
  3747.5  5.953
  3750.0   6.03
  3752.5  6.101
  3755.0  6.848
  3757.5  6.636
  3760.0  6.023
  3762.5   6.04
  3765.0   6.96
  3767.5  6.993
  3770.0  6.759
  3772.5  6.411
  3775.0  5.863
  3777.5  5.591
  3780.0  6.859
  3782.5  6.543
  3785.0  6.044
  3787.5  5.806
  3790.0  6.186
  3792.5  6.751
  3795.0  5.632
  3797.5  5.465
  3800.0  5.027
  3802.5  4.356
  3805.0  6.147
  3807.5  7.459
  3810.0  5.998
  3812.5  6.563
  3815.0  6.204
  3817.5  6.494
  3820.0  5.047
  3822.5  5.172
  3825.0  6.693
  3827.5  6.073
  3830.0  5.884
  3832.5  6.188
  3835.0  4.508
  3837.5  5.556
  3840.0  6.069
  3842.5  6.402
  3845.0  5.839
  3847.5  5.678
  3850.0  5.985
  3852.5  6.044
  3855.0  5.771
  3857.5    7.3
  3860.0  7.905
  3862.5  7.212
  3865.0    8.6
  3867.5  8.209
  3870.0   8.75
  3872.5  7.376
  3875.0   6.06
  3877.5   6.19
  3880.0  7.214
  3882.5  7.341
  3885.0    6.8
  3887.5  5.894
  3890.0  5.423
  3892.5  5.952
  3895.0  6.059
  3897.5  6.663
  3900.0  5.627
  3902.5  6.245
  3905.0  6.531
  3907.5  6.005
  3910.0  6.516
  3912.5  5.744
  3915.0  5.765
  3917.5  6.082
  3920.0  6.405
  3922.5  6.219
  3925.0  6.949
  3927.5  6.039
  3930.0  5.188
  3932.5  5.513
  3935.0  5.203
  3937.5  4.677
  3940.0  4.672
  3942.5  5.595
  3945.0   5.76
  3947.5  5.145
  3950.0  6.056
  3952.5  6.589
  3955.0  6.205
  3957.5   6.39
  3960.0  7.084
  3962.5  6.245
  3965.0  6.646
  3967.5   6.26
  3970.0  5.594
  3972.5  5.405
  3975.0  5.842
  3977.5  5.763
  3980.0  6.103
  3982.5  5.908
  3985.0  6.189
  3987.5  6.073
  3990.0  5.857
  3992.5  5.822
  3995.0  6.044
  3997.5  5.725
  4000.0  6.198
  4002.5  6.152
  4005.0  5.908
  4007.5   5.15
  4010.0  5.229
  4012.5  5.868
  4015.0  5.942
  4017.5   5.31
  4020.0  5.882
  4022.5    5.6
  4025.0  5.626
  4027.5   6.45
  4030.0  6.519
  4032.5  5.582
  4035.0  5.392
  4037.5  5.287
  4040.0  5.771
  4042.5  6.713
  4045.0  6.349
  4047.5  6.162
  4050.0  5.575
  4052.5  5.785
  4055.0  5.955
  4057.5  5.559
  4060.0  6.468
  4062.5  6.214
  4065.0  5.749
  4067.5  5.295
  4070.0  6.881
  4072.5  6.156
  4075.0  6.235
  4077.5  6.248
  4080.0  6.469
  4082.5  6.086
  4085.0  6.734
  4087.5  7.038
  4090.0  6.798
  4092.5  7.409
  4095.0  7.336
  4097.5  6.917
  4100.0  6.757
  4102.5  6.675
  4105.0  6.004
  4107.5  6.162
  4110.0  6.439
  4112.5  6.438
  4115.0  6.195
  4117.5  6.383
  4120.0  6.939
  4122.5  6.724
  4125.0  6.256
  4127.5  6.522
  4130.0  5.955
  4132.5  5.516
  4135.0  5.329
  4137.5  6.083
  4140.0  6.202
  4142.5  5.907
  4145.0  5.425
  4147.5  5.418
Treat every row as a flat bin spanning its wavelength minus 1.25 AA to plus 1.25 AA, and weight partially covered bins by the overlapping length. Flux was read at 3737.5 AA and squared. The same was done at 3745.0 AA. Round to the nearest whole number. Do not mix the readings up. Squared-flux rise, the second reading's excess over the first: -14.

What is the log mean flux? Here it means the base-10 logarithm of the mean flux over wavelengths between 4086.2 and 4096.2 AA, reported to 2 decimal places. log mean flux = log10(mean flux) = 0.85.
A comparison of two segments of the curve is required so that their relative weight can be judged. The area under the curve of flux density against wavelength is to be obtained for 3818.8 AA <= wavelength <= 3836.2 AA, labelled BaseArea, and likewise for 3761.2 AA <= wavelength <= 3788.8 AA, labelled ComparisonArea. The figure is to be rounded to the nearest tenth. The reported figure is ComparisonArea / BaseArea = 1.8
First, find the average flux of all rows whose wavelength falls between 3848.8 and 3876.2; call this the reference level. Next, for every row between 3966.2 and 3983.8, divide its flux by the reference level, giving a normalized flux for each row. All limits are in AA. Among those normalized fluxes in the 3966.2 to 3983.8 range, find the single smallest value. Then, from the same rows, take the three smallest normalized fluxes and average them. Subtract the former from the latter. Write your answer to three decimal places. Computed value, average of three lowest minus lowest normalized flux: 0.025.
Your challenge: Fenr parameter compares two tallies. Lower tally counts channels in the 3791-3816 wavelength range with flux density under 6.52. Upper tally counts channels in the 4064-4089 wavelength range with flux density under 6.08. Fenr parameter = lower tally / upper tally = 3.5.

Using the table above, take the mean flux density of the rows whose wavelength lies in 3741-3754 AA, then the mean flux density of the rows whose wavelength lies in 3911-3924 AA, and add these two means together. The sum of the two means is 12.0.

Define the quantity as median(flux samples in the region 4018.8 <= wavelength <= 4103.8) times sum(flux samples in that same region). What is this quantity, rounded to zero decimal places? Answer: 1318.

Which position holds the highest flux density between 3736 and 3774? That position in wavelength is 3767.5 AA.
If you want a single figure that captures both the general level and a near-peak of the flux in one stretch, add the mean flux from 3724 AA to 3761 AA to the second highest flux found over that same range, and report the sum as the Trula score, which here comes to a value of 14.0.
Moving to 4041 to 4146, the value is 13.6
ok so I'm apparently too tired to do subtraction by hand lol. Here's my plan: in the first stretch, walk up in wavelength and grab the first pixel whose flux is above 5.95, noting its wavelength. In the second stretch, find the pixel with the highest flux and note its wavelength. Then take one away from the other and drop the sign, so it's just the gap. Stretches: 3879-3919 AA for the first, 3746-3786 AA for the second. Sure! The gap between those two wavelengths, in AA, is 112.5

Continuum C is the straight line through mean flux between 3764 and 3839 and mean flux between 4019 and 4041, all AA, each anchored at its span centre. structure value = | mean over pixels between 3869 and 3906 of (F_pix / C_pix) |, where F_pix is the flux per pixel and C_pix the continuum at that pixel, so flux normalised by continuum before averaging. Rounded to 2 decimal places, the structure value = 1.10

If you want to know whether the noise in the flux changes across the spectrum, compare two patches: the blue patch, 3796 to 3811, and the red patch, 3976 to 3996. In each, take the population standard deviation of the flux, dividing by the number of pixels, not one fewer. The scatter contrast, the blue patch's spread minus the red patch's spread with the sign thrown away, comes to 0.83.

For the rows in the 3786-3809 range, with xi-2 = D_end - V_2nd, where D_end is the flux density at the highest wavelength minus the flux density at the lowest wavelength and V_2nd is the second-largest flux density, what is -5.10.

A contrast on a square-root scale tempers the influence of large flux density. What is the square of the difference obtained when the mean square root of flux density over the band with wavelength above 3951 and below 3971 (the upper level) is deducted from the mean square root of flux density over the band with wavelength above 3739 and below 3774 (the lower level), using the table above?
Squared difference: 0.000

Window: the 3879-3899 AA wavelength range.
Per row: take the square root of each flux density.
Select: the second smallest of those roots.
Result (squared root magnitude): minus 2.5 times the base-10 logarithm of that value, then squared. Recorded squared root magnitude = 0.93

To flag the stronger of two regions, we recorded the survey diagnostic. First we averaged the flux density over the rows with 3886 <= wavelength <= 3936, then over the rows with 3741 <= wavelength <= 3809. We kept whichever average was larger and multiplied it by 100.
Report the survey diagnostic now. 615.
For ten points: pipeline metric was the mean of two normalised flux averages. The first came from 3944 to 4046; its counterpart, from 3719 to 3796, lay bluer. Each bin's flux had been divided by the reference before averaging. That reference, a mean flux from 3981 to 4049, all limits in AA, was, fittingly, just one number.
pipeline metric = 1.06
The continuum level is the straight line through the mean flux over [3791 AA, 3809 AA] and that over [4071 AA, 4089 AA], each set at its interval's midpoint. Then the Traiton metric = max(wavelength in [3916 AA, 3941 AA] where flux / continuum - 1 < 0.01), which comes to 3940.0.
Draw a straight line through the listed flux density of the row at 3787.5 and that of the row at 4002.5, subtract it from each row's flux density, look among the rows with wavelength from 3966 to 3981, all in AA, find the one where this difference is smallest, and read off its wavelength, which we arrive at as 3972.5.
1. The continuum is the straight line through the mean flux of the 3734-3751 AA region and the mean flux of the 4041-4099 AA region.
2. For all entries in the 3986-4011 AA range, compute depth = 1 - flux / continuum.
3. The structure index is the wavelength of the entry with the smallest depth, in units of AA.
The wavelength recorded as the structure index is 4000.0 AA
